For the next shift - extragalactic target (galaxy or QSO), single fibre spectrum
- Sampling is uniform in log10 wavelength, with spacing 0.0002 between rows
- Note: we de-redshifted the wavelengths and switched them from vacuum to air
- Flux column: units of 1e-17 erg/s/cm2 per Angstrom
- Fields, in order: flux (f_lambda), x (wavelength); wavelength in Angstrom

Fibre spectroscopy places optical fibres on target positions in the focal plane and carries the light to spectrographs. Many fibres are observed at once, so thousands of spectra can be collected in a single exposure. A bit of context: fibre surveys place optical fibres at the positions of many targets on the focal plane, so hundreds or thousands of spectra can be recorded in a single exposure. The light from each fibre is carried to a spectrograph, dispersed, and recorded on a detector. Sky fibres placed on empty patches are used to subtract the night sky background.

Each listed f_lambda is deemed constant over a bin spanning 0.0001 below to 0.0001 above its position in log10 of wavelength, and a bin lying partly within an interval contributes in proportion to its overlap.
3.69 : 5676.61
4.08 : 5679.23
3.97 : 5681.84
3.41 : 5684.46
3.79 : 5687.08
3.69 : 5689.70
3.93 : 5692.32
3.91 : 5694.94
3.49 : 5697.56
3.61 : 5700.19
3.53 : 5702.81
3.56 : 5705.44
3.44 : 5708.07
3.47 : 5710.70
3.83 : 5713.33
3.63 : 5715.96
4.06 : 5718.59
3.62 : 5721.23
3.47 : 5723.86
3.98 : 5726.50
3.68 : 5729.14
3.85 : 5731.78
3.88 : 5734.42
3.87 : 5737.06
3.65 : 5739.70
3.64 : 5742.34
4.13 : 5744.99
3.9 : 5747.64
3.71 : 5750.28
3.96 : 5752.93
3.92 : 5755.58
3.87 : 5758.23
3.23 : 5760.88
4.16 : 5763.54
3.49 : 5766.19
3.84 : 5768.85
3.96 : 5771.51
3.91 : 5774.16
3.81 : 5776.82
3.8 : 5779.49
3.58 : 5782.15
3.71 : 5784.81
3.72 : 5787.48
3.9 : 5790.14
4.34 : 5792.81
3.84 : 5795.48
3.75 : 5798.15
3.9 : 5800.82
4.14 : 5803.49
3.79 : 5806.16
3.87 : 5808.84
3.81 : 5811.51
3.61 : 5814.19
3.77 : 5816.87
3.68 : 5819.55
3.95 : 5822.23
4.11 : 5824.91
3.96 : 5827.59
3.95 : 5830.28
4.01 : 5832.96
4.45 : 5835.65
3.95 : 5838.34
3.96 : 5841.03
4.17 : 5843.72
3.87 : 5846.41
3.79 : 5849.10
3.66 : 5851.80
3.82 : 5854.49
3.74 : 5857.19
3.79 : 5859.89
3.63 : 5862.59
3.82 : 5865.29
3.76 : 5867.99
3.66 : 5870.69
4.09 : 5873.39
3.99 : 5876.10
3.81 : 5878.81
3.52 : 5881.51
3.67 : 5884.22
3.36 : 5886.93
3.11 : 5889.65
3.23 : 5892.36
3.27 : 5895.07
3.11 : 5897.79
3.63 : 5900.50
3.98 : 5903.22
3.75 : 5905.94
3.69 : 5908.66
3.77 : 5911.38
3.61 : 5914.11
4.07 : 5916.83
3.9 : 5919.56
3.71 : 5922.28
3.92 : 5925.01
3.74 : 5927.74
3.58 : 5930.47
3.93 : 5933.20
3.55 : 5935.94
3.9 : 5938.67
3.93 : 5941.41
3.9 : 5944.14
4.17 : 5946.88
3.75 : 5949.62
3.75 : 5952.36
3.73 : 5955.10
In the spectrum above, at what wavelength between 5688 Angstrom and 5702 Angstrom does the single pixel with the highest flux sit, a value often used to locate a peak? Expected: 5692.32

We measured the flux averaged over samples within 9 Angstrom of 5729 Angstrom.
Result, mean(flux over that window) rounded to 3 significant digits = 3.76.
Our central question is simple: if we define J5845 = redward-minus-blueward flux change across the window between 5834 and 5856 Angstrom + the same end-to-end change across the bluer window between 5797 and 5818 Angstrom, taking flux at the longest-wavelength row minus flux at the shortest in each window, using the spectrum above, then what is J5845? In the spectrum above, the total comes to -0.6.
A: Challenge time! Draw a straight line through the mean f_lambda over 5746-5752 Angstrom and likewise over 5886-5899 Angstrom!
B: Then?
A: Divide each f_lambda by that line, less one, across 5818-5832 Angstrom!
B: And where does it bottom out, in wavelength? 5819.55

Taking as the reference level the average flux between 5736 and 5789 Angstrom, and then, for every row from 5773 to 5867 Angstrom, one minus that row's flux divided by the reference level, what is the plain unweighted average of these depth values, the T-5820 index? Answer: -0.021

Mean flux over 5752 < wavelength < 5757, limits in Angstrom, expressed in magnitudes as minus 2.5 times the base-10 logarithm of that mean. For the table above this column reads -1.49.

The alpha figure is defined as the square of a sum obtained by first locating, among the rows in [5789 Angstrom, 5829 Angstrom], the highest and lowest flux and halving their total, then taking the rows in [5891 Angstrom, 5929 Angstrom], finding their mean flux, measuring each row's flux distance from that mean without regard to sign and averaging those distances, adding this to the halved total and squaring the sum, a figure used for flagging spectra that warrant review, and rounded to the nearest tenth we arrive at 17.6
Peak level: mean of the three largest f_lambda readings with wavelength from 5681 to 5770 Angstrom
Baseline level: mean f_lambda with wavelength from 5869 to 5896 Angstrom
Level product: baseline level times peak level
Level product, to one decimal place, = 14.7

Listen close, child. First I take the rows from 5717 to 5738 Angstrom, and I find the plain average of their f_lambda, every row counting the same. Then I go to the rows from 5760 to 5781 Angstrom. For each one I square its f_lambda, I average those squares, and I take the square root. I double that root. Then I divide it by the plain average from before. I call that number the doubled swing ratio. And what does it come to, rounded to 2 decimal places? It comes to 1.99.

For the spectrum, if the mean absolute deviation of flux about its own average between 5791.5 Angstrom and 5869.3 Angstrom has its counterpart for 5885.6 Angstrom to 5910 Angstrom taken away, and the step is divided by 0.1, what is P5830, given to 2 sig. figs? -1.2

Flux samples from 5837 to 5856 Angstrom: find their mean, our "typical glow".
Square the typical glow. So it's 15.1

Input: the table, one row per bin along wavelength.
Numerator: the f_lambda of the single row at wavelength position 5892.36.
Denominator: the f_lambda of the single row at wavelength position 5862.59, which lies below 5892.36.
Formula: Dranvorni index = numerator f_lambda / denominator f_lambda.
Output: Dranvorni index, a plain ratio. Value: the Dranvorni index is 0.890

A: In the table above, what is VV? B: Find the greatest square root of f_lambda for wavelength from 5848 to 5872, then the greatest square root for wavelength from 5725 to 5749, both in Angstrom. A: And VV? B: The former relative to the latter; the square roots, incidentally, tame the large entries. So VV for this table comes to 0.962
